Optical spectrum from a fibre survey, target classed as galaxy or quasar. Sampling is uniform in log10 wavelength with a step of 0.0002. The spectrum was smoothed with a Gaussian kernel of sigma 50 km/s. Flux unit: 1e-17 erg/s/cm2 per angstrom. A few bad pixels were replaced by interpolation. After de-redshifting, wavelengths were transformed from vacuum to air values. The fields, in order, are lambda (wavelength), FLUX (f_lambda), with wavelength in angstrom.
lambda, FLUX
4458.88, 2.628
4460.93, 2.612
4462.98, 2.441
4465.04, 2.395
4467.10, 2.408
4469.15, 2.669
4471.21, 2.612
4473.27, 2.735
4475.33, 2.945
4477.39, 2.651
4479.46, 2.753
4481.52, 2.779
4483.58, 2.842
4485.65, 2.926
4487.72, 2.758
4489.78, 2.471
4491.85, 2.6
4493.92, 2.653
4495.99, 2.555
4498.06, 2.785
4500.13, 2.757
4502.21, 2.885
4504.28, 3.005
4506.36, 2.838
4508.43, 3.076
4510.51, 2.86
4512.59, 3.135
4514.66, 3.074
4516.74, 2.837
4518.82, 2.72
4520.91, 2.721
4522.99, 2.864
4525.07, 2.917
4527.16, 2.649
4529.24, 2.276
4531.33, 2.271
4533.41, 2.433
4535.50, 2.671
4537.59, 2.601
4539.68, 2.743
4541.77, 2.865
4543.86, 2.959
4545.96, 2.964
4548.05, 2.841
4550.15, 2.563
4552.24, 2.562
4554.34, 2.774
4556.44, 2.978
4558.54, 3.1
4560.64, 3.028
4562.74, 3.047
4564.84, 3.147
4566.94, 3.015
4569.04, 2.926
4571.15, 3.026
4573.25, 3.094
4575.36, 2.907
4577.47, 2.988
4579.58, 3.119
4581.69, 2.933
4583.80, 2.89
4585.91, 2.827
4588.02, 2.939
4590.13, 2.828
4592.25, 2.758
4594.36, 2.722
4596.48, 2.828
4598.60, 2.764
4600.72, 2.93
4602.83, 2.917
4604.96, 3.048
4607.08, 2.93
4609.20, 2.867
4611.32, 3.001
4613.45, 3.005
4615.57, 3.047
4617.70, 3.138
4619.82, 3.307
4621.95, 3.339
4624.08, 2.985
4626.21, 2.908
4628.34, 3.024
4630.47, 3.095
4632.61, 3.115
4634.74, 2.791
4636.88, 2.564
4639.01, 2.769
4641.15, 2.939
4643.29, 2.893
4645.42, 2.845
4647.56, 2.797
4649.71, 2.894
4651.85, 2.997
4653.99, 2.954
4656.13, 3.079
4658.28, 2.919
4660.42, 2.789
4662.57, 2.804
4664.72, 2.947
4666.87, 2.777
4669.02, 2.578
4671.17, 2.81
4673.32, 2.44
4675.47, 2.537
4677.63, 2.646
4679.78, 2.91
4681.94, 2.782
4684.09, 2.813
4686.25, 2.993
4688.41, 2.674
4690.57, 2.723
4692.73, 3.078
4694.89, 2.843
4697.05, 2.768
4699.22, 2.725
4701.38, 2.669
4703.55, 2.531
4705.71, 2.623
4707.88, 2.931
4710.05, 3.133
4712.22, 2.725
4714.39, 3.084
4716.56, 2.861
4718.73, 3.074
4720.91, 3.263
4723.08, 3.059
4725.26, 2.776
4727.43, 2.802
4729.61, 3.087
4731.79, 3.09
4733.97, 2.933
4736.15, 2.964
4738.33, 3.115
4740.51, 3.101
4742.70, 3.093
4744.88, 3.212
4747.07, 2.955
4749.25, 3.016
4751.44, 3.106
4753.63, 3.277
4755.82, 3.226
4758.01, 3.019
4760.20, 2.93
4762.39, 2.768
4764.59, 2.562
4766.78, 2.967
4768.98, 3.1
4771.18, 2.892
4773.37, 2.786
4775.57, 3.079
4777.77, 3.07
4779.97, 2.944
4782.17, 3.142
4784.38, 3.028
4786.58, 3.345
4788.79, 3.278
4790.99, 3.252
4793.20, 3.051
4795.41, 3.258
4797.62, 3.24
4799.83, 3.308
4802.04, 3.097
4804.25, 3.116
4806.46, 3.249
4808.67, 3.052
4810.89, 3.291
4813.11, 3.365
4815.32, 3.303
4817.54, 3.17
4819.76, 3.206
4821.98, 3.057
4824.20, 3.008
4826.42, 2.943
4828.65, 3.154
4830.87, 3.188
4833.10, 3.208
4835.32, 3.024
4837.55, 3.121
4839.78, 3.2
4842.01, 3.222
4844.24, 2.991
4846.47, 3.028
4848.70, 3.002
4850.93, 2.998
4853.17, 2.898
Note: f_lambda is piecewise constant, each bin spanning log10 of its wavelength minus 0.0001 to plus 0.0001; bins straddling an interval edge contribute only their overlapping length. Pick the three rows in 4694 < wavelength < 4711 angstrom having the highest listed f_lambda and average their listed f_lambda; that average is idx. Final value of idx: 2.97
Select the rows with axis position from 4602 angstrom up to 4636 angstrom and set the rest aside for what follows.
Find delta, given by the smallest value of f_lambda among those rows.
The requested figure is 2.791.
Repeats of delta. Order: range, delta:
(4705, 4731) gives 2.623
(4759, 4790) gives 2.562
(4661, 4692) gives 2.44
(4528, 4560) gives 2.271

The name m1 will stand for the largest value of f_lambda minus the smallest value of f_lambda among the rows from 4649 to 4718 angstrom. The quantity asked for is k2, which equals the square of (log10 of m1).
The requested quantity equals 0.025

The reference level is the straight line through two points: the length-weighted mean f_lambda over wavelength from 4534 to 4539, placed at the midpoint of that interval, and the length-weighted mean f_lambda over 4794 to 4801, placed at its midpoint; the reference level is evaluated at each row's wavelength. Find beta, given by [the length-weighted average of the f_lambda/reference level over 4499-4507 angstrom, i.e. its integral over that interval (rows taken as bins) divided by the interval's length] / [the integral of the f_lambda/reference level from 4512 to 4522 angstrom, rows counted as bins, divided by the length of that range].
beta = 1.01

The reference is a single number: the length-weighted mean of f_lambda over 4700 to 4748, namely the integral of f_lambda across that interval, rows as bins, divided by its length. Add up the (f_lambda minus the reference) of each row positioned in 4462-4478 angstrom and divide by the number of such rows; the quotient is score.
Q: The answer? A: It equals -0.35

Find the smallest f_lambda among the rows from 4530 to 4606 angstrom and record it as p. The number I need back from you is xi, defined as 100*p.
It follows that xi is 227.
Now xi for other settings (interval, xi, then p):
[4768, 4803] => 279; 2.786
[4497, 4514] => 276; 2.757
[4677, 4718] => 253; 2.531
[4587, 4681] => 244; 2.44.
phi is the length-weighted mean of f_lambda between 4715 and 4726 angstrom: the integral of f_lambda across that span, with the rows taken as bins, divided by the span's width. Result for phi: 3.02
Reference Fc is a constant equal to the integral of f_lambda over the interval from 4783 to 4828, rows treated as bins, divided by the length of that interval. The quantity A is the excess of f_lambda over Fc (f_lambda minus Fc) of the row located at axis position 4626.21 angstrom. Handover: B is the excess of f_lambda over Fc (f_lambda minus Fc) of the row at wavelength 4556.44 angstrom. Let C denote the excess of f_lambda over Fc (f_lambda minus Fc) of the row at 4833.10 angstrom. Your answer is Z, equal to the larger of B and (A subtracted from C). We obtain 0.30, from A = -0.27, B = -0.20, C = 0.03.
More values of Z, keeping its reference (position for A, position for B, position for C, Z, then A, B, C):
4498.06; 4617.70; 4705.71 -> -0.04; -0.39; -0.04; -0.56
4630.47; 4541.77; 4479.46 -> -0.31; -0.08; -0.31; -0.43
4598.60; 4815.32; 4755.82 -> 0.46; -0.42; 0.12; 0.05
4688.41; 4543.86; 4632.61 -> 0.44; -0.51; -0.22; -0.06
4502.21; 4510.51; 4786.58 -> 0.46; -0.29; -0.32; 0.17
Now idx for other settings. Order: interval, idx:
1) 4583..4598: 2.89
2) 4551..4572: 3.10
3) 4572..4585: 3.07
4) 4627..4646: 3.08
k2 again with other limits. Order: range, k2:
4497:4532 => 0.004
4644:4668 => 0.270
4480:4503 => 0.117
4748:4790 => 0.011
